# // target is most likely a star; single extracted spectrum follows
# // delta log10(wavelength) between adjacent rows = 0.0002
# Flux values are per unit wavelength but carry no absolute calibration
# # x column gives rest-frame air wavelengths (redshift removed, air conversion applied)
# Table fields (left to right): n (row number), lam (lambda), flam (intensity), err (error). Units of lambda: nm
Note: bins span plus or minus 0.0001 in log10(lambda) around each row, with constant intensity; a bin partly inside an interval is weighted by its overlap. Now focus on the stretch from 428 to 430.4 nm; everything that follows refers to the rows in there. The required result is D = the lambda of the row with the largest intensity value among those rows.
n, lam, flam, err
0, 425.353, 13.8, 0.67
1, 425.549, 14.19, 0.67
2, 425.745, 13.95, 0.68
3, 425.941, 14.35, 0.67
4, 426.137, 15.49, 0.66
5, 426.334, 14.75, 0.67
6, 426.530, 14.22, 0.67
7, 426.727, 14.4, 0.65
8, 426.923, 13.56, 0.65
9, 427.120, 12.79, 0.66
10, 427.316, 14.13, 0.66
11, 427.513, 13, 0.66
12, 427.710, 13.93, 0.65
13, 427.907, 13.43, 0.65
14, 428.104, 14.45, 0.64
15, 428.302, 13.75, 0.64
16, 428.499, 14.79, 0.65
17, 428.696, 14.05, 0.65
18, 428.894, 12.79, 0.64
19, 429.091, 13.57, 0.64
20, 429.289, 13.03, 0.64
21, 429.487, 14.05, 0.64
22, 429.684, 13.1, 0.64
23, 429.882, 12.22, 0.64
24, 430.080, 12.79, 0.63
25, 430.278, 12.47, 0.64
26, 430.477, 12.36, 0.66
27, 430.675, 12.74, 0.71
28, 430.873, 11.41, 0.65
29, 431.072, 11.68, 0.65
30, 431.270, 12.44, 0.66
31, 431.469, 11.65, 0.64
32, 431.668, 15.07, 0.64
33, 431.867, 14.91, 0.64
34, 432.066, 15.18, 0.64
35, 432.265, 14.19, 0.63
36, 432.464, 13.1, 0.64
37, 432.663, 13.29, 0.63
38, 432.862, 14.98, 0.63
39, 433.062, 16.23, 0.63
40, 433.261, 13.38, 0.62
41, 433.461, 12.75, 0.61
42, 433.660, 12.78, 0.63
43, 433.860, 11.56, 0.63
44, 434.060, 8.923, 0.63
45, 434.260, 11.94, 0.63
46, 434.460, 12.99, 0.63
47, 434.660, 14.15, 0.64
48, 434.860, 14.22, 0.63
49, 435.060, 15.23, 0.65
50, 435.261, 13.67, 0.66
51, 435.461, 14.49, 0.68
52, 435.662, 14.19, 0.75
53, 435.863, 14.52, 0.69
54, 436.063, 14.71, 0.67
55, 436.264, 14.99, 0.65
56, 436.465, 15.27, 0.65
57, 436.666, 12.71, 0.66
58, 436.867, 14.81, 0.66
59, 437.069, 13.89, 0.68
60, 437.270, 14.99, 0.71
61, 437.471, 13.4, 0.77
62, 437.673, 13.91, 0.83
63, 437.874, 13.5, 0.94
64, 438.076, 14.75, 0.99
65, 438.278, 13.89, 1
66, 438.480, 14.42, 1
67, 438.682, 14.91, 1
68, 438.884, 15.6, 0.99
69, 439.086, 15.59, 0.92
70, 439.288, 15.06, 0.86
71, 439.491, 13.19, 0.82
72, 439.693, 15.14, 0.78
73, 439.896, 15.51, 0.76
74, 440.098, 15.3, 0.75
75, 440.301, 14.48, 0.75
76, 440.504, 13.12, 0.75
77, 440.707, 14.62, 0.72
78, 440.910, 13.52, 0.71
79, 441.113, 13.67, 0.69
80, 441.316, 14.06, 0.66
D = 428.499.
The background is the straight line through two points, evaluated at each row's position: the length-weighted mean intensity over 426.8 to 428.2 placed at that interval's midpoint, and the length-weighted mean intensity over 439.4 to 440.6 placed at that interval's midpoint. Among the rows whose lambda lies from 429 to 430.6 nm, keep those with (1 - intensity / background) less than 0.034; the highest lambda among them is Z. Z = 429.487 nm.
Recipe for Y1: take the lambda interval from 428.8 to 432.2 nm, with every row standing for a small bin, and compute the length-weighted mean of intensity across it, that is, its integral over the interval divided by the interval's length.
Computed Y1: 13.0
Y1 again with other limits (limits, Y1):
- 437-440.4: 14.6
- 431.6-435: 13.5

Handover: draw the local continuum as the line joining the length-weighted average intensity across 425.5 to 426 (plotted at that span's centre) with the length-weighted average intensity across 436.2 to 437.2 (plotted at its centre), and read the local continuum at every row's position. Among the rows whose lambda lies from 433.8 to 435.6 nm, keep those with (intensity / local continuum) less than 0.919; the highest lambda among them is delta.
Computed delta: 434.460 nm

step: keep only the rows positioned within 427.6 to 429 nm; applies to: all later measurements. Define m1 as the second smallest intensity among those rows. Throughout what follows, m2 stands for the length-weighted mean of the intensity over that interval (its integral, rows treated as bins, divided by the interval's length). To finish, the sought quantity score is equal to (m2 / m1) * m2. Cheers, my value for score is 14.3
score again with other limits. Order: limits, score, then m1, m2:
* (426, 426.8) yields 15.0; 14.4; 14.7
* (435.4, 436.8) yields 14.7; 14.19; 14.4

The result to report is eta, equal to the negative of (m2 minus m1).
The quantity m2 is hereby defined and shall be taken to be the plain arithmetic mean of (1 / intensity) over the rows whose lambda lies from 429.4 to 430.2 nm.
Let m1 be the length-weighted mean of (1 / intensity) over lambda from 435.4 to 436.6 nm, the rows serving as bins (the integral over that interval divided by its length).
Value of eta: -0.009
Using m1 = 0.0684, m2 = 0.077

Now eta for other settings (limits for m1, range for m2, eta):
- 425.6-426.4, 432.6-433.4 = -0.001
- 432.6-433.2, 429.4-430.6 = -0.010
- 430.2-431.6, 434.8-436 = 0.013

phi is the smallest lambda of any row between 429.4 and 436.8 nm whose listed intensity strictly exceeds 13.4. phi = 429.487 nm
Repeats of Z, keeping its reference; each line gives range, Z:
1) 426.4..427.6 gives 427.316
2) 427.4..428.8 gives 428.696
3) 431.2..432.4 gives 432.265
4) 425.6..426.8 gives 426.727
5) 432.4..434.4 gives 433.062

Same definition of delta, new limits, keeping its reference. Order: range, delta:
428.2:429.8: 429.289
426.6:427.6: 427.513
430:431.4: 431.270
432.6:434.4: 434.260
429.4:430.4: 430.278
